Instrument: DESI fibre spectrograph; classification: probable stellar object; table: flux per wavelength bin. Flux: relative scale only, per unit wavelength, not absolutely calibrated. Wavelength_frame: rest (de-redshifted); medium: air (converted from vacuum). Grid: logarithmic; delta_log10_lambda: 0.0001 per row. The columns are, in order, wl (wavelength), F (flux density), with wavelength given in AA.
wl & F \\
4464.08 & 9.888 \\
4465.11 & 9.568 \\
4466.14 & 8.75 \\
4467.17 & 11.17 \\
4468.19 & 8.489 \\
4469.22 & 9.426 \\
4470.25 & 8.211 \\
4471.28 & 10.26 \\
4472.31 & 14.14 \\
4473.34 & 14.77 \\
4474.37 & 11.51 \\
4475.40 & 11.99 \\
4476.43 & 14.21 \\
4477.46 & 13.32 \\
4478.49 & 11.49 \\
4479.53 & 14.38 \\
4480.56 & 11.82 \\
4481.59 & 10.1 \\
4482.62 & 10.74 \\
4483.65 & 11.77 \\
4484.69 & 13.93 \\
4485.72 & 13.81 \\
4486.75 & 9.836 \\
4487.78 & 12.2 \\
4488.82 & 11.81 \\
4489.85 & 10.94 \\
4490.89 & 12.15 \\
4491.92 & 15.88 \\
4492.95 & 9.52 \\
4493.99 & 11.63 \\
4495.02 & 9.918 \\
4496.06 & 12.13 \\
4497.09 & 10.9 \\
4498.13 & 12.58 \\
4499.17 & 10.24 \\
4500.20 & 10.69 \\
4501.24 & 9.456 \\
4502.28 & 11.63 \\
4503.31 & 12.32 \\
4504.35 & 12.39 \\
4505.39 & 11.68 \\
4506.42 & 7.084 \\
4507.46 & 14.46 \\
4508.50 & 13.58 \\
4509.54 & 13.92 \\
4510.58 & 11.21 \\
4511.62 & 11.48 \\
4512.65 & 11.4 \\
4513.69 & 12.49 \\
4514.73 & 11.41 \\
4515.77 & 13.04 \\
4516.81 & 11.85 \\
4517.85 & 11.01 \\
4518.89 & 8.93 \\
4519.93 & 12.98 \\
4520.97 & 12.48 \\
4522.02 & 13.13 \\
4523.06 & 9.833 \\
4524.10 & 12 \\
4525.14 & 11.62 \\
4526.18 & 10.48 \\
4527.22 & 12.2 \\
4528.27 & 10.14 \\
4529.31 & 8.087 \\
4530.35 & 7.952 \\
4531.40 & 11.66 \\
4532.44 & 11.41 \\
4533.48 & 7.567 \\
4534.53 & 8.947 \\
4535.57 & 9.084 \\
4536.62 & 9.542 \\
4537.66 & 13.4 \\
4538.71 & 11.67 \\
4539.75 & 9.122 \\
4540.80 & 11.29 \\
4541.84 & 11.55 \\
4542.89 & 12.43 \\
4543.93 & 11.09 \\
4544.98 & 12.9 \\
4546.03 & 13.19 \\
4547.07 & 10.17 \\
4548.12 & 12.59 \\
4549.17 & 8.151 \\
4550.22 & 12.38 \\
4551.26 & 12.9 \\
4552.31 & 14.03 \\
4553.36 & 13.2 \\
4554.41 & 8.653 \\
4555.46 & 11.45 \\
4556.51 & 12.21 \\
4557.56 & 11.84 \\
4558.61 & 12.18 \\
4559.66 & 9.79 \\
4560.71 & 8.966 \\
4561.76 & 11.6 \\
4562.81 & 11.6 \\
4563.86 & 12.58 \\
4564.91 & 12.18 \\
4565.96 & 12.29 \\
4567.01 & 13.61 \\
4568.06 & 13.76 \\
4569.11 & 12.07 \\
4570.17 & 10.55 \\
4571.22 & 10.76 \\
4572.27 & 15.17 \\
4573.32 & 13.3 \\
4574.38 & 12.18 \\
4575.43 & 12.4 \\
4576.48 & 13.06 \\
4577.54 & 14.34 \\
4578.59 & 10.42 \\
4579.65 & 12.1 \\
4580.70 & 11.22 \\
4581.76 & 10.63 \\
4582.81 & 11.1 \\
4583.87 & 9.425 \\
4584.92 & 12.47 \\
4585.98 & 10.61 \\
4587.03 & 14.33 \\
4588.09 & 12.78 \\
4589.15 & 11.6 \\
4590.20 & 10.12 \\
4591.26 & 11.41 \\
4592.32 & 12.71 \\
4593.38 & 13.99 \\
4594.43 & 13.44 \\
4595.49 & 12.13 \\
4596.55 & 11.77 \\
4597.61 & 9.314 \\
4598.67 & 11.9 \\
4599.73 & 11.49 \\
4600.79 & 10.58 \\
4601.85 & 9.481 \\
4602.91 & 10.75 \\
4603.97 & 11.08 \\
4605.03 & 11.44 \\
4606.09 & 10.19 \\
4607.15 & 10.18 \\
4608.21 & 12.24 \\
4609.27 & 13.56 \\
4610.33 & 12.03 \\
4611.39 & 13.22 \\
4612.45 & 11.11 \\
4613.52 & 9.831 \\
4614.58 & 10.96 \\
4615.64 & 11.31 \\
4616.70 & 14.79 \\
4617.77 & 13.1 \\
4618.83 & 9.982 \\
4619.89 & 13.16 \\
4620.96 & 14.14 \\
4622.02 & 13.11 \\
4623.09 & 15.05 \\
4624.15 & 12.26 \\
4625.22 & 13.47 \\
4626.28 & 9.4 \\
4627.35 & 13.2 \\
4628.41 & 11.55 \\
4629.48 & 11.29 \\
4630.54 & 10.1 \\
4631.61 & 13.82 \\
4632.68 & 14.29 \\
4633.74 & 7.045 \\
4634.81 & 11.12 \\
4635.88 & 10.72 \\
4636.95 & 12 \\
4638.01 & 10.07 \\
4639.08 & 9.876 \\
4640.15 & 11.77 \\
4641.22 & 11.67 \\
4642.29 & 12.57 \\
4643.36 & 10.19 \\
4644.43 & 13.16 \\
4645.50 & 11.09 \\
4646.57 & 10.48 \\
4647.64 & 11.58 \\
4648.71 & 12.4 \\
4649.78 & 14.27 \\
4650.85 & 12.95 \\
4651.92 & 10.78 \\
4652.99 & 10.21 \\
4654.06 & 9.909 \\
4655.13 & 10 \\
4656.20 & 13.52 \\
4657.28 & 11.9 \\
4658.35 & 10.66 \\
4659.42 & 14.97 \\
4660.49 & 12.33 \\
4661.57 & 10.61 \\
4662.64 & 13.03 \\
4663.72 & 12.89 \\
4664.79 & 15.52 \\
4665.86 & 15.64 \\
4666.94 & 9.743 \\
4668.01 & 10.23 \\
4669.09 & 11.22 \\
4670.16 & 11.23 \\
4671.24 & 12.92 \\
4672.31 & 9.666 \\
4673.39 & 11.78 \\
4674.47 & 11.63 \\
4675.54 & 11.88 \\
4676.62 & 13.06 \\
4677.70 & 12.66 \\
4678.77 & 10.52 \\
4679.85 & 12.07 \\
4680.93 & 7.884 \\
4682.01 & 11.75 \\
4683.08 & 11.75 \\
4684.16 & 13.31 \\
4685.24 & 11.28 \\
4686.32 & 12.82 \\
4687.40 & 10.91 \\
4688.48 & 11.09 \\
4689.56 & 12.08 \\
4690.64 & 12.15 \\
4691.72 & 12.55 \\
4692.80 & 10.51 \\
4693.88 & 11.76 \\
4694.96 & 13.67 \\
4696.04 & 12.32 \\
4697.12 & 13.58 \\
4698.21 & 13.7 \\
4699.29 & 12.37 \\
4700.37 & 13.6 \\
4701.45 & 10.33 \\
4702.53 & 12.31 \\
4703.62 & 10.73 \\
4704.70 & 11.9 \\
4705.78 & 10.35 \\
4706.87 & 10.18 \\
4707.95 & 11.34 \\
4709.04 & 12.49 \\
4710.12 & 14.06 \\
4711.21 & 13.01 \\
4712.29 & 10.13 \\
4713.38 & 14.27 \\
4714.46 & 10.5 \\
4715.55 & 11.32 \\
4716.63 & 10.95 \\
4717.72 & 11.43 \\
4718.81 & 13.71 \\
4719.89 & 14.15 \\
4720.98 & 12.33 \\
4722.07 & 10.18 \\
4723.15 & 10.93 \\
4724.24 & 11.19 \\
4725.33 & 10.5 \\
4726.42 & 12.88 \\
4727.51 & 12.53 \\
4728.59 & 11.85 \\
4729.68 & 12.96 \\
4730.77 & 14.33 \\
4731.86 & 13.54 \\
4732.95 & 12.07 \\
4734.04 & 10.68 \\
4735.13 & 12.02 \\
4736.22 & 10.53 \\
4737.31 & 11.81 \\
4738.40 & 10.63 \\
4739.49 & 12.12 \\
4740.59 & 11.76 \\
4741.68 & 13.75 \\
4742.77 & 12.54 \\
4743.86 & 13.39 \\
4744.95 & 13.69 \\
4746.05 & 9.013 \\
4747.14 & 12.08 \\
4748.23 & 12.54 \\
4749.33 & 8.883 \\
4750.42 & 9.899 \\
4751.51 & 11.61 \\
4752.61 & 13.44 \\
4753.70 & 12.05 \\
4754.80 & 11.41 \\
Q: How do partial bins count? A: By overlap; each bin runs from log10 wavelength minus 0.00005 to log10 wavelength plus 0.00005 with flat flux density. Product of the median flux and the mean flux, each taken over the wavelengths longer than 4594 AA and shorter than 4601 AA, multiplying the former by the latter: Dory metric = 136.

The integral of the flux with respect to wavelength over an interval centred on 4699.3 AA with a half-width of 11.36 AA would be 274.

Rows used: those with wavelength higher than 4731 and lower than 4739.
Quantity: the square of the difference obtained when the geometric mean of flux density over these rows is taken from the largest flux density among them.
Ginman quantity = 3.9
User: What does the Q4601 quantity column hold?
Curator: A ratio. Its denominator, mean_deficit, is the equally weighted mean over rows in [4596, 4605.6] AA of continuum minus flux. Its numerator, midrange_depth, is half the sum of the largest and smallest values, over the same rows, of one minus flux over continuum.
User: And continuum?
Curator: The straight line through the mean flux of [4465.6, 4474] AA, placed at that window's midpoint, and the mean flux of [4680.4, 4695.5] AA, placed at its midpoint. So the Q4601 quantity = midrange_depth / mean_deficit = 0.14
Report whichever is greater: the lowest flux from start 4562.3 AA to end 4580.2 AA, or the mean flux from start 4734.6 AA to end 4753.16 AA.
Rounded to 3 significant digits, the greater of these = 11.7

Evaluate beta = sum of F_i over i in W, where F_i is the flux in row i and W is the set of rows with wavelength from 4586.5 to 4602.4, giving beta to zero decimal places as 177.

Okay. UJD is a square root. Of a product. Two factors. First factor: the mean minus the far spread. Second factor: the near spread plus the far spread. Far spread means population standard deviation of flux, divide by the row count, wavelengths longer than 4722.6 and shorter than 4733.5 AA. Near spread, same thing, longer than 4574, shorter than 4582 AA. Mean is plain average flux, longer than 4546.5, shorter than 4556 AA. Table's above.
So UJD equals 4.9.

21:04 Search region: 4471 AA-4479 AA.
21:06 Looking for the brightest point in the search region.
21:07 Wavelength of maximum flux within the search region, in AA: 4473.34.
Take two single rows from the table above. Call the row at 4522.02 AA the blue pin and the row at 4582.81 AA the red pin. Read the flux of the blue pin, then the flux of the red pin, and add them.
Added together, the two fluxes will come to 24.2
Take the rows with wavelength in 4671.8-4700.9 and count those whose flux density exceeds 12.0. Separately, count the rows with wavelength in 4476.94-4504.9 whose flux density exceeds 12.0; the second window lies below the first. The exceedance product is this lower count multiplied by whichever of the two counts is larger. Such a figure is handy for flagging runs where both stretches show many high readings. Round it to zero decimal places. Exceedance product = 154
